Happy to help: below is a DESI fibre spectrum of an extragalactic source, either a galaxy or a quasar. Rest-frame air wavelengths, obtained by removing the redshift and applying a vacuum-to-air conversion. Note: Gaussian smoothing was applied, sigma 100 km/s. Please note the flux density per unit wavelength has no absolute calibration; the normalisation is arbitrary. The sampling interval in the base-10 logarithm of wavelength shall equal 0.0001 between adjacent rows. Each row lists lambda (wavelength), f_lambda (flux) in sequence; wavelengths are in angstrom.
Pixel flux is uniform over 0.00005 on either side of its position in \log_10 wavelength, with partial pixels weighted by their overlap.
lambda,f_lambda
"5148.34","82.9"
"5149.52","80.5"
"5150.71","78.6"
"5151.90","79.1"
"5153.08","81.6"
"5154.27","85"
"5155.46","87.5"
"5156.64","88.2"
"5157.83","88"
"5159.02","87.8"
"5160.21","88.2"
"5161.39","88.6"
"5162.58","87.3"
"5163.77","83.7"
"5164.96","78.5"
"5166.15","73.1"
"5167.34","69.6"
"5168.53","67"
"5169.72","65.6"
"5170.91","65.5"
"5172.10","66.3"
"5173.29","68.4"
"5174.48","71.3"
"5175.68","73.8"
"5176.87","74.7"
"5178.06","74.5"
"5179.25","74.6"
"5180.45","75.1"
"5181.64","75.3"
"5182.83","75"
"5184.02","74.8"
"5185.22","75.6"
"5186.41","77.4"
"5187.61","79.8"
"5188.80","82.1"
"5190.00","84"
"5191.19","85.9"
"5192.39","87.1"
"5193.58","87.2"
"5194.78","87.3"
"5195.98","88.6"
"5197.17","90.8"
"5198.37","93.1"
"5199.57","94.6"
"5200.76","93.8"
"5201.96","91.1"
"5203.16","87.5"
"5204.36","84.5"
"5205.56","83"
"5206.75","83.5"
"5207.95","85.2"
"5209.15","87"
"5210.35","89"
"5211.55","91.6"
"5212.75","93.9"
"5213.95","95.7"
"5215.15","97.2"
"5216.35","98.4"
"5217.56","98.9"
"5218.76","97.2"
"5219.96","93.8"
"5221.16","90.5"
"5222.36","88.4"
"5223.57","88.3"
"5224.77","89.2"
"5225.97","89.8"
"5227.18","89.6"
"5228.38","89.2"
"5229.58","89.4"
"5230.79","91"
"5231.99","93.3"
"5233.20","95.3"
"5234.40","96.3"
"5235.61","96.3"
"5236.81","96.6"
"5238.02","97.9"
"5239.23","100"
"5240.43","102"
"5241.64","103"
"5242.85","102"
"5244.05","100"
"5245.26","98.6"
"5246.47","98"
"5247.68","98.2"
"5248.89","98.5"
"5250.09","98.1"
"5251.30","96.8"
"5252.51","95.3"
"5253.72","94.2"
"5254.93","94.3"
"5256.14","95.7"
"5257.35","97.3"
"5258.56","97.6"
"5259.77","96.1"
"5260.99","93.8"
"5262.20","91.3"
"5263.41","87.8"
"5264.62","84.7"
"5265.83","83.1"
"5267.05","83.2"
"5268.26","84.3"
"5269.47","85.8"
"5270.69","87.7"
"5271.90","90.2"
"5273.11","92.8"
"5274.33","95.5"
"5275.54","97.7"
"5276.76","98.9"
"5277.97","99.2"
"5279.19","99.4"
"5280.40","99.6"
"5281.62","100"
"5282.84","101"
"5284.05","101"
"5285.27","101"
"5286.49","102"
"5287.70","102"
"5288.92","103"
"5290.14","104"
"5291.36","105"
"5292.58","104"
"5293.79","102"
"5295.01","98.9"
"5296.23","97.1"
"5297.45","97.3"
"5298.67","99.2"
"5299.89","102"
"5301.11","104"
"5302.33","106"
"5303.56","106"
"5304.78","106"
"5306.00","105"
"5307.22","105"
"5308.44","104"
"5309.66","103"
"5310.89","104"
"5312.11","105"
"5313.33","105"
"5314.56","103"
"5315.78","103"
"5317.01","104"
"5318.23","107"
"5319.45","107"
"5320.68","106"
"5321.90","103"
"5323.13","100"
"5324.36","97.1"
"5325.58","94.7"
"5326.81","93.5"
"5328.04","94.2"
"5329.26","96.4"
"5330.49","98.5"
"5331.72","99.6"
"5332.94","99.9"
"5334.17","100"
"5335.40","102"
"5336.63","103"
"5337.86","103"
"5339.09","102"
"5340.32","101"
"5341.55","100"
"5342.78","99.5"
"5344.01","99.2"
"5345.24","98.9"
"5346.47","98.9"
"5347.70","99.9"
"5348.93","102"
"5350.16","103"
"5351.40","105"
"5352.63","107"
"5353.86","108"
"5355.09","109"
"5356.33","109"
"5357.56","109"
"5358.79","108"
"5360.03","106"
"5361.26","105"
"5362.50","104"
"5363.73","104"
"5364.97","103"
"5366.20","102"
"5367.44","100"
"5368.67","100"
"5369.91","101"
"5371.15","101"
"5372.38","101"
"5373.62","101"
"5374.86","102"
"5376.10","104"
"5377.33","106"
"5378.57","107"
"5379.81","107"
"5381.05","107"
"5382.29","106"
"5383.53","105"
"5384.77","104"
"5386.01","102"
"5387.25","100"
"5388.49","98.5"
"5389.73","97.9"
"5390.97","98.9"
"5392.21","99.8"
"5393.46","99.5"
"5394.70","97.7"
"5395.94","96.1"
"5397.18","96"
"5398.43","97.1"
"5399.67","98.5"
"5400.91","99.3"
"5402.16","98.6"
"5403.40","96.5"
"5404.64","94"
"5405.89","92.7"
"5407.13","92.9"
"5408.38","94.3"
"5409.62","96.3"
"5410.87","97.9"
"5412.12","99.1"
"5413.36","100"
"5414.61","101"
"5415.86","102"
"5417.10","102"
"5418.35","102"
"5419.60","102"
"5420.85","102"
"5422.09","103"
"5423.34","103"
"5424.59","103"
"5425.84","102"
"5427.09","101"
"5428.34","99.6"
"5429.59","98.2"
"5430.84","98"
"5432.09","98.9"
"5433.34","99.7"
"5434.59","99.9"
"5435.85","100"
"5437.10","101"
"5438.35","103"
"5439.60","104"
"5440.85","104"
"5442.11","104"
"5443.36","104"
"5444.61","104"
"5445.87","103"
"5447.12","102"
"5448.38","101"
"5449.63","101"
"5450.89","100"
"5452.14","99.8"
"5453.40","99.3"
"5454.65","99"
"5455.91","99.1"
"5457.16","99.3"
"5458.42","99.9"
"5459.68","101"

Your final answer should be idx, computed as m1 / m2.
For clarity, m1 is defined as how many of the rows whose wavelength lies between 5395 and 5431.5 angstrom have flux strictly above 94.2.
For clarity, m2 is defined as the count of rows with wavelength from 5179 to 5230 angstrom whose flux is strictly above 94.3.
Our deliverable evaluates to 4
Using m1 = 26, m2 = 6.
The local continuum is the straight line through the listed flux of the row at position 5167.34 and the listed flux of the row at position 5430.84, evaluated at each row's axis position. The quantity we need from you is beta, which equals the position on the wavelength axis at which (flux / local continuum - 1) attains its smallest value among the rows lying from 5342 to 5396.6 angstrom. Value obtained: 5395.94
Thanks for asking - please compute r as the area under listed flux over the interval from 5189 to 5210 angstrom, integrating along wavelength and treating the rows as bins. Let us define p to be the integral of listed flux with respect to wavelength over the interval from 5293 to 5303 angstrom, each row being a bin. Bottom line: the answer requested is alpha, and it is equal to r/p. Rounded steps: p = 1009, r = 1844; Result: 1.83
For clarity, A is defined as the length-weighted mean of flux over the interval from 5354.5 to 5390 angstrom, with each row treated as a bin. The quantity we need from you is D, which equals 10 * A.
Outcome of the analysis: 1038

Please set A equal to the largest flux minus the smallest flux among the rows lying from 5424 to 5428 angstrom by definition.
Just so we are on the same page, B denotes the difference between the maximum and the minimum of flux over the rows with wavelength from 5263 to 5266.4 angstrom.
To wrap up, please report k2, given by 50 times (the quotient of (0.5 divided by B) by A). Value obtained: 3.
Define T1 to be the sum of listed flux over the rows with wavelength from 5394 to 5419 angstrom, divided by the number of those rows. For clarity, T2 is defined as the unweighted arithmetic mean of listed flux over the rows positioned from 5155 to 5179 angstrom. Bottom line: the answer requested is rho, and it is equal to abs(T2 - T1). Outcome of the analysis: 20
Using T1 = 98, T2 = 77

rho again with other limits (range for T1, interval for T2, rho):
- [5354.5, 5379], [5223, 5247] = 9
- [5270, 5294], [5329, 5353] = 2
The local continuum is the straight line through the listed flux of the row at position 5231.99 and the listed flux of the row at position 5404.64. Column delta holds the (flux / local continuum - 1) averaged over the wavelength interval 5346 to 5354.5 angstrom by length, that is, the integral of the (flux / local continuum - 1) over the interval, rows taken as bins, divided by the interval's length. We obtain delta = 0.10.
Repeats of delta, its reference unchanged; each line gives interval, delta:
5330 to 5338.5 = 0.08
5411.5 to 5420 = 0.08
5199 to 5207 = -0.05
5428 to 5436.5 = 0.05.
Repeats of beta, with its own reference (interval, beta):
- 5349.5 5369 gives 5368.67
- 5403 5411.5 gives 5405.89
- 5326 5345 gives 5326.81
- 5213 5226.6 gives 5223.57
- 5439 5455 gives 5454.65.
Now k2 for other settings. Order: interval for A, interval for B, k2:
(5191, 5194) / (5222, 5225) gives 21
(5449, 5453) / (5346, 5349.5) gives 7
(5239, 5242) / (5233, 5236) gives 8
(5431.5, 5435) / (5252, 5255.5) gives 23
